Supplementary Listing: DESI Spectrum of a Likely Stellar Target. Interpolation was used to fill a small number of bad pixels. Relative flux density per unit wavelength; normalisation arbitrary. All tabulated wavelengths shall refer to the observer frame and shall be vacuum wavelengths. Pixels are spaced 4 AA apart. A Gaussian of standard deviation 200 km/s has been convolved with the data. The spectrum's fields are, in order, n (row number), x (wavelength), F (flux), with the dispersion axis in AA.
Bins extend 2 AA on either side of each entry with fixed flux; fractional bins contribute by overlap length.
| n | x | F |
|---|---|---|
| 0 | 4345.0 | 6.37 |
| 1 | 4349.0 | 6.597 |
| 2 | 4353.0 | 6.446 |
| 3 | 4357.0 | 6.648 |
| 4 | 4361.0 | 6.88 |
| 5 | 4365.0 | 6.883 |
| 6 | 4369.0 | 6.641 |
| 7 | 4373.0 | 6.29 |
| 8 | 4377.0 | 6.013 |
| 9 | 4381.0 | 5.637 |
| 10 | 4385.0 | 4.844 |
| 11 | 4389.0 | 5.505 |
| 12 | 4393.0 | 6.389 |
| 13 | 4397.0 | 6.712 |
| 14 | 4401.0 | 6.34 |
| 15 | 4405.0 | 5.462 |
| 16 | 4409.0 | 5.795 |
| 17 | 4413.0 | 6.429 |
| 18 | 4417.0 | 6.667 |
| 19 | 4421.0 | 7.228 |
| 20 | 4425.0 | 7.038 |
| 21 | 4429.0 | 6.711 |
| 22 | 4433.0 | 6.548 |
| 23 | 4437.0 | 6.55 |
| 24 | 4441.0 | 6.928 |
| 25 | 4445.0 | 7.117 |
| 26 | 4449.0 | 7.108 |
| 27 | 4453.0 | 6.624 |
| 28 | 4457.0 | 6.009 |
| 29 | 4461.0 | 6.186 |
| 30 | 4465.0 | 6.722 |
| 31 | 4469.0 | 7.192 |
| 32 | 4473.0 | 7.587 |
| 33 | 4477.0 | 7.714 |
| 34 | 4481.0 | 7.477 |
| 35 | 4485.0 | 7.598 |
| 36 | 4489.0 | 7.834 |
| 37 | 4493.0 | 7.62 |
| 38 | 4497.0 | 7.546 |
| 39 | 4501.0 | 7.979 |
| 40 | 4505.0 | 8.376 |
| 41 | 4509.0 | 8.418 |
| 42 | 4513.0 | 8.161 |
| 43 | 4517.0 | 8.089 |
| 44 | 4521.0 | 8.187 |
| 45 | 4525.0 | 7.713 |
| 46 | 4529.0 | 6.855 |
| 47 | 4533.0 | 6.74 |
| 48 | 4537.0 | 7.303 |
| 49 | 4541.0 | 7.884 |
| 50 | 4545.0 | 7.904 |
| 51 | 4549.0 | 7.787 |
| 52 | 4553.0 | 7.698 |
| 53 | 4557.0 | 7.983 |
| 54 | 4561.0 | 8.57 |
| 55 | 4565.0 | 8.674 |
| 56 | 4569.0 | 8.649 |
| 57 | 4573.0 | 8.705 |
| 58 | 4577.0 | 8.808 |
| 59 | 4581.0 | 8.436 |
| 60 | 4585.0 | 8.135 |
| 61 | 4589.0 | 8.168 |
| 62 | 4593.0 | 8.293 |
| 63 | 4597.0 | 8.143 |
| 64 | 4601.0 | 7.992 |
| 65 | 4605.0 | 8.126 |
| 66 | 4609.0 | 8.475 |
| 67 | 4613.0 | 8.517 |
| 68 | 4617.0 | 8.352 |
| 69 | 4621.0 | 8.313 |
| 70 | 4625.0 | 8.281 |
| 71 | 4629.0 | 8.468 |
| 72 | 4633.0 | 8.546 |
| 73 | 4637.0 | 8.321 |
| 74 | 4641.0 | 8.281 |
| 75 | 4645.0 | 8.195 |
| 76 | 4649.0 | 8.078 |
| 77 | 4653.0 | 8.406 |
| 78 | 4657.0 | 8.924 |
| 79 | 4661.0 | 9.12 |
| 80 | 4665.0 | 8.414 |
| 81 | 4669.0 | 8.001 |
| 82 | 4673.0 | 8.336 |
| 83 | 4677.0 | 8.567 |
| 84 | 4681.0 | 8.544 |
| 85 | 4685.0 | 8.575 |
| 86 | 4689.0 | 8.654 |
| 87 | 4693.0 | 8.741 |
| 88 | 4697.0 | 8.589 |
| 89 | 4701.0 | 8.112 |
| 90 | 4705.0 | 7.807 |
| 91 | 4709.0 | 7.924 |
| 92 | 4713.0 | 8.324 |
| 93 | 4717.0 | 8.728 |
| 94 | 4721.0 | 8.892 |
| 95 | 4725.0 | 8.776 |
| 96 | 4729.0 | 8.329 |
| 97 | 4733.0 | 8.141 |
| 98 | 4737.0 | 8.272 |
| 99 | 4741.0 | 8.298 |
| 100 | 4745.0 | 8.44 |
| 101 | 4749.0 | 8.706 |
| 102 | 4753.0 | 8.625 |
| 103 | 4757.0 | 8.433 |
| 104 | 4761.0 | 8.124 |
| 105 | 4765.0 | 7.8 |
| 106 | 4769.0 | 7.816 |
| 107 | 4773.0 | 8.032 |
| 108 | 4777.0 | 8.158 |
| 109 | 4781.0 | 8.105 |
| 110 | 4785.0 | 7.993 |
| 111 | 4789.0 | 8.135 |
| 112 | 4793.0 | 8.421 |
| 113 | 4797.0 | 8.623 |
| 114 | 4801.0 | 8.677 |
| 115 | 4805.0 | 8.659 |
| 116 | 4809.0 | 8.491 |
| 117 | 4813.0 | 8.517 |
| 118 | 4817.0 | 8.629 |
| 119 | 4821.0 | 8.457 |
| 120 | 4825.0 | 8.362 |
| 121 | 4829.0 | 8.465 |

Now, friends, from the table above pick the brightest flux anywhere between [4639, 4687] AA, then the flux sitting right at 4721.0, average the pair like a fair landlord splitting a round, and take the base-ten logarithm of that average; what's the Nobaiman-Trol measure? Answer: 0.95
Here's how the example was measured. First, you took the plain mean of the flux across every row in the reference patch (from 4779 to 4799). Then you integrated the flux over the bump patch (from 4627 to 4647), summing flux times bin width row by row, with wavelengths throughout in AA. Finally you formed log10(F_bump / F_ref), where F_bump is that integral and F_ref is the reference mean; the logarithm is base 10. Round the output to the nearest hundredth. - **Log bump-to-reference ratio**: 1.31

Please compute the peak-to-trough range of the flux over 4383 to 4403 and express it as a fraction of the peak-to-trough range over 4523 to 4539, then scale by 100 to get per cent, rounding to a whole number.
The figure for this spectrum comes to 192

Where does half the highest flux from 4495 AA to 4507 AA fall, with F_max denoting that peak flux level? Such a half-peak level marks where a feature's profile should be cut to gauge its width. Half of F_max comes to 4.19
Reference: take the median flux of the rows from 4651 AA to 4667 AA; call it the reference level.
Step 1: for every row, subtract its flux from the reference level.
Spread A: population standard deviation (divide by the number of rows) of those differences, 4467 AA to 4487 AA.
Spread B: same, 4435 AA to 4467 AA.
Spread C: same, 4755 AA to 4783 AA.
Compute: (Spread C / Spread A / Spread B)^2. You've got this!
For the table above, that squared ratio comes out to 8.9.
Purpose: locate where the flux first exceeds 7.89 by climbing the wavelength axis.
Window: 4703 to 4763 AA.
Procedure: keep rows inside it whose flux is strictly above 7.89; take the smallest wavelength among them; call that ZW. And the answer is 4709.0 AA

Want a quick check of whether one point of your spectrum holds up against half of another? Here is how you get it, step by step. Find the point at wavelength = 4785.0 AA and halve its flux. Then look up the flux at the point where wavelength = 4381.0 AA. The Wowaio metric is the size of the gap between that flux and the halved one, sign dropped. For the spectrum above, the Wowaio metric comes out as 1.6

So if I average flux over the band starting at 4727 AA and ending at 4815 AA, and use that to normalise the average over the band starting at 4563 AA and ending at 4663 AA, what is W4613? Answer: 1.01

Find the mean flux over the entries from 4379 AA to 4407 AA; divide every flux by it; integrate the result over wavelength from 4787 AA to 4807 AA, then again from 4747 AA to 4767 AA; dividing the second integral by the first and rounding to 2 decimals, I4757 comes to 0.98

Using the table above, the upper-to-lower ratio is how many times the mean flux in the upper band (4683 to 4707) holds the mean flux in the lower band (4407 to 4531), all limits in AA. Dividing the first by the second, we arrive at 1.16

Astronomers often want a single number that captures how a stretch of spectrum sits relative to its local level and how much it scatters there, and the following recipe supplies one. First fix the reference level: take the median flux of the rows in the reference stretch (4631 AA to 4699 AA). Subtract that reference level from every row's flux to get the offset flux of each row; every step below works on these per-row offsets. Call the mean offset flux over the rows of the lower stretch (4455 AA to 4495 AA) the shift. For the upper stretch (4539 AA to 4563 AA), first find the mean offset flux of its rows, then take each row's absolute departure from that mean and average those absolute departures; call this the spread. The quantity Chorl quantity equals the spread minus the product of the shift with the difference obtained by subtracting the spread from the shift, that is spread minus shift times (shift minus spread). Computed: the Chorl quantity -1.9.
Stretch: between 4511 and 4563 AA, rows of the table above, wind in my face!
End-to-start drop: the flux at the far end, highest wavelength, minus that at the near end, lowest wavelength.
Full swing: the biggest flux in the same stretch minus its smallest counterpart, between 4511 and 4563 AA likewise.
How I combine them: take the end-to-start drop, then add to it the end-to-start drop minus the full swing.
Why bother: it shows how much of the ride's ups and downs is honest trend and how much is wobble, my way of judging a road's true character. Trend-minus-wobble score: -1.0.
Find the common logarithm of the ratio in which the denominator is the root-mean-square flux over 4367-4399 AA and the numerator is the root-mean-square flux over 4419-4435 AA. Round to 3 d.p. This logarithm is 0.057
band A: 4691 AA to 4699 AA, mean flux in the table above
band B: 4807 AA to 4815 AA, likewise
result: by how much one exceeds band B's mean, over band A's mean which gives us -0.87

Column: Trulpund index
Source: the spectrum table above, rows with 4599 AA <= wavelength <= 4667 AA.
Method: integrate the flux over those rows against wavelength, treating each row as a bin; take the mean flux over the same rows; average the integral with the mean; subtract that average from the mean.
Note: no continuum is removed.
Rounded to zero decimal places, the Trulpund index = -281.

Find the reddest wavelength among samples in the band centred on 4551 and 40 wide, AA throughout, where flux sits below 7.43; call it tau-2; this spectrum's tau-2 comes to 4537.0 AA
